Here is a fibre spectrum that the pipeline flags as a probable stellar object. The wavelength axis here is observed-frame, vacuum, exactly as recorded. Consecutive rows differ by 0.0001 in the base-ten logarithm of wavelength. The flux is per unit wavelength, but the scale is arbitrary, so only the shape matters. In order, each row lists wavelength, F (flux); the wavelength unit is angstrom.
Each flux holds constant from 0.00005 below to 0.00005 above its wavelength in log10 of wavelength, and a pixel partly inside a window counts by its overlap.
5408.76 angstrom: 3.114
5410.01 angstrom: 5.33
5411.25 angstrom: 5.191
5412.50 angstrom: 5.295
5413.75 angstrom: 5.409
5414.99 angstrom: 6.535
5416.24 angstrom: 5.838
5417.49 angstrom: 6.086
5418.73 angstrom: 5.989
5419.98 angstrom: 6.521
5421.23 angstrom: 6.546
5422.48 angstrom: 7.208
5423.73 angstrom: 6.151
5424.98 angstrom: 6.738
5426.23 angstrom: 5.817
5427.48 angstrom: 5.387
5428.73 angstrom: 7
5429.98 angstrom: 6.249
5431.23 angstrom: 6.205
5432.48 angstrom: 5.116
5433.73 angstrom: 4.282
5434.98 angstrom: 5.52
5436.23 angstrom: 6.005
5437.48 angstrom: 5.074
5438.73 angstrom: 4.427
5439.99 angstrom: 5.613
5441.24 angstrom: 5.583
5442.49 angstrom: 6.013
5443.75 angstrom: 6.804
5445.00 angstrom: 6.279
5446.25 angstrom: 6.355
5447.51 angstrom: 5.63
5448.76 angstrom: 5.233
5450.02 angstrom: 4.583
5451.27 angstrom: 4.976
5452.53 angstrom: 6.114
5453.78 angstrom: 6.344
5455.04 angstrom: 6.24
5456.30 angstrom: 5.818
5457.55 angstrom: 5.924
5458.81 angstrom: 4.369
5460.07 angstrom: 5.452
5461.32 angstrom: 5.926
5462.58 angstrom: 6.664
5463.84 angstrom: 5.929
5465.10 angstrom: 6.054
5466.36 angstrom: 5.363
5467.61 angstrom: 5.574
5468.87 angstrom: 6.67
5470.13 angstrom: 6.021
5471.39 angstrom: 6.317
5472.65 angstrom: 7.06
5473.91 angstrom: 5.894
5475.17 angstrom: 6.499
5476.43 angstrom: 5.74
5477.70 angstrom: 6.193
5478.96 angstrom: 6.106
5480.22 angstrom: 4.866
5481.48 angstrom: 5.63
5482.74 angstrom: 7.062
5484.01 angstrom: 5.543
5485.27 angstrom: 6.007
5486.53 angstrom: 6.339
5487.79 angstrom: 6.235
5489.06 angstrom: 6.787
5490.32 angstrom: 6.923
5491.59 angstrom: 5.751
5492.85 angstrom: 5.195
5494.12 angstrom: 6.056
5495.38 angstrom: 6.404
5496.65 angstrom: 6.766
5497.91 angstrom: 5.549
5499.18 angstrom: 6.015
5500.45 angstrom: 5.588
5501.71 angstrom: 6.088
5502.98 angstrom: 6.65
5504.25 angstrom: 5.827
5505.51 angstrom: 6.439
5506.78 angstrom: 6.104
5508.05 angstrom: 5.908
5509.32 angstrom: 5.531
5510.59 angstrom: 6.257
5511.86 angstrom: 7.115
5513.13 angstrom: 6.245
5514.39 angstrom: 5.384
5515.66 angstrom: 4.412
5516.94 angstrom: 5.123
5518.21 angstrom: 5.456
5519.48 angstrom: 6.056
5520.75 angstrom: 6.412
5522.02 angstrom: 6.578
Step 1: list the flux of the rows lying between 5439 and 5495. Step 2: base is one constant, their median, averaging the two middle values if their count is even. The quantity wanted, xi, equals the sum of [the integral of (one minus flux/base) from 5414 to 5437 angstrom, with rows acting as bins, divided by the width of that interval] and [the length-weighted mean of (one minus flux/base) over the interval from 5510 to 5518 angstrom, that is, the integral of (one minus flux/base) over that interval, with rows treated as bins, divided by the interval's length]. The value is 0.039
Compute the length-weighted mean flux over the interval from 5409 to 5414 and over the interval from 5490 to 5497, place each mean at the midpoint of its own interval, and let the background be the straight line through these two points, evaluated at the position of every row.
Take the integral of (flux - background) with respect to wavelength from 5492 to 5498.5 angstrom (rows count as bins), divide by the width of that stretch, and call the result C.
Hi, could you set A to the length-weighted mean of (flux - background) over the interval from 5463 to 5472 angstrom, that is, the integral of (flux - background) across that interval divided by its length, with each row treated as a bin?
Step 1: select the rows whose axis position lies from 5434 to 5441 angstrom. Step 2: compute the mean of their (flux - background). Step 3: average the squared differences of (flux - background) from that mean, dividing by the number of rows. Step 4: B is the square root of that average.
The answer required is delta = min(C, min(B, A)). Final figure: -0.2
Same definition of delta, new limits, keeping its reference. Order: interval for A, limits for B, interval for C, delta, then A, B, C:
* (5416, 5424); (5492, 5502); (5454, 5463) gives 0.1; 1.1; 0.47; 0.08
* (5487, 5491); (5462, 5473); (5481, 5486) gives 0.1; 0.6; 0.51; 0.08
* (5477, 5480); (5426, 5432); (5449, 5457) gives 0.0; 0.0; 0.53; 0.03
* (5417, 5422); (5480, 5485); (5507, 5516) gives -0.4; 1.1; 0.79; -0.45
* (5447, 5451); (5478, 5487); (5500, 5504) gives -0.5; -0.5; 0.63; -0.12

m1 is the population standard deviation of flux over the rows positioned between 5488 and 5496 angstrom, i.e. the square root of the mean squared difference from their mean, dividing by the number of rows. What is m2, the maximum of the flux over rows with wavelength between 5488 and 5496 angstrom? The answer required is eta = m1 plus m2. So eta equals 7.5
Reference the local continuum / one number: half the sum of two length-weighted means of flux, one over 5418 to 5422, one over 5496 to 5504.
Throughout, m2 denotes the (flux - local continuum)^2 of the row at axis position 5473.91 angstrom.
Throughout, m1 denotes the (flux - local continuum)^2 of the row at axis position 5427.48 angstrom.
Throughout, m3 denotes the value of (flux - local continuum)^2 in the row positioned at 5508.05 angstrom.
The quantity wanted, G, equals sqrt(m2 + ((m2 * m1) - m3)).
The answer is 0.3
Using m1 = 0.7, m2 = 0.12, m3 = 0.107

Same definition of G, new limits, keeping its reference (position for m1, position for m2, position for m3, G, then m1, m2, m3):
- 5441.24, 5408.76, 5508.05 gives 3.7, 0.4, 9.74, 0.107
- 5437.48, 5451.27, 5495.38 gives 1.9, 1.3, 1.59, 0.028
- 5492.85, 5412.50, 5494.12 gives 1.3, 1.1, 0.88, 0.032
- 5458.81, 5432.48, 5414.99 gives 2.4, 3.5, 1.25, 0.090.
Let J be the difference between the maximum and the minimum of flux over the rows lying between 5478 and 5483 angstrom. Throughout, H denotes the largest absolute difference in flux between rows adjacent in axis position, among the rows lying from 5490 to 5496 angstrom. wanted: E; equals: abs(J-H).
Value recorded 1.0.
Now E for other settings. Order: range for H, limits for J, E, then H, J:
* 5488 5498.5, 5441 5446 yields 0.0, 1.2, 1.2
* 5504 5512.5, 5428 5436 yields 1.9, 0.9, 2.7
